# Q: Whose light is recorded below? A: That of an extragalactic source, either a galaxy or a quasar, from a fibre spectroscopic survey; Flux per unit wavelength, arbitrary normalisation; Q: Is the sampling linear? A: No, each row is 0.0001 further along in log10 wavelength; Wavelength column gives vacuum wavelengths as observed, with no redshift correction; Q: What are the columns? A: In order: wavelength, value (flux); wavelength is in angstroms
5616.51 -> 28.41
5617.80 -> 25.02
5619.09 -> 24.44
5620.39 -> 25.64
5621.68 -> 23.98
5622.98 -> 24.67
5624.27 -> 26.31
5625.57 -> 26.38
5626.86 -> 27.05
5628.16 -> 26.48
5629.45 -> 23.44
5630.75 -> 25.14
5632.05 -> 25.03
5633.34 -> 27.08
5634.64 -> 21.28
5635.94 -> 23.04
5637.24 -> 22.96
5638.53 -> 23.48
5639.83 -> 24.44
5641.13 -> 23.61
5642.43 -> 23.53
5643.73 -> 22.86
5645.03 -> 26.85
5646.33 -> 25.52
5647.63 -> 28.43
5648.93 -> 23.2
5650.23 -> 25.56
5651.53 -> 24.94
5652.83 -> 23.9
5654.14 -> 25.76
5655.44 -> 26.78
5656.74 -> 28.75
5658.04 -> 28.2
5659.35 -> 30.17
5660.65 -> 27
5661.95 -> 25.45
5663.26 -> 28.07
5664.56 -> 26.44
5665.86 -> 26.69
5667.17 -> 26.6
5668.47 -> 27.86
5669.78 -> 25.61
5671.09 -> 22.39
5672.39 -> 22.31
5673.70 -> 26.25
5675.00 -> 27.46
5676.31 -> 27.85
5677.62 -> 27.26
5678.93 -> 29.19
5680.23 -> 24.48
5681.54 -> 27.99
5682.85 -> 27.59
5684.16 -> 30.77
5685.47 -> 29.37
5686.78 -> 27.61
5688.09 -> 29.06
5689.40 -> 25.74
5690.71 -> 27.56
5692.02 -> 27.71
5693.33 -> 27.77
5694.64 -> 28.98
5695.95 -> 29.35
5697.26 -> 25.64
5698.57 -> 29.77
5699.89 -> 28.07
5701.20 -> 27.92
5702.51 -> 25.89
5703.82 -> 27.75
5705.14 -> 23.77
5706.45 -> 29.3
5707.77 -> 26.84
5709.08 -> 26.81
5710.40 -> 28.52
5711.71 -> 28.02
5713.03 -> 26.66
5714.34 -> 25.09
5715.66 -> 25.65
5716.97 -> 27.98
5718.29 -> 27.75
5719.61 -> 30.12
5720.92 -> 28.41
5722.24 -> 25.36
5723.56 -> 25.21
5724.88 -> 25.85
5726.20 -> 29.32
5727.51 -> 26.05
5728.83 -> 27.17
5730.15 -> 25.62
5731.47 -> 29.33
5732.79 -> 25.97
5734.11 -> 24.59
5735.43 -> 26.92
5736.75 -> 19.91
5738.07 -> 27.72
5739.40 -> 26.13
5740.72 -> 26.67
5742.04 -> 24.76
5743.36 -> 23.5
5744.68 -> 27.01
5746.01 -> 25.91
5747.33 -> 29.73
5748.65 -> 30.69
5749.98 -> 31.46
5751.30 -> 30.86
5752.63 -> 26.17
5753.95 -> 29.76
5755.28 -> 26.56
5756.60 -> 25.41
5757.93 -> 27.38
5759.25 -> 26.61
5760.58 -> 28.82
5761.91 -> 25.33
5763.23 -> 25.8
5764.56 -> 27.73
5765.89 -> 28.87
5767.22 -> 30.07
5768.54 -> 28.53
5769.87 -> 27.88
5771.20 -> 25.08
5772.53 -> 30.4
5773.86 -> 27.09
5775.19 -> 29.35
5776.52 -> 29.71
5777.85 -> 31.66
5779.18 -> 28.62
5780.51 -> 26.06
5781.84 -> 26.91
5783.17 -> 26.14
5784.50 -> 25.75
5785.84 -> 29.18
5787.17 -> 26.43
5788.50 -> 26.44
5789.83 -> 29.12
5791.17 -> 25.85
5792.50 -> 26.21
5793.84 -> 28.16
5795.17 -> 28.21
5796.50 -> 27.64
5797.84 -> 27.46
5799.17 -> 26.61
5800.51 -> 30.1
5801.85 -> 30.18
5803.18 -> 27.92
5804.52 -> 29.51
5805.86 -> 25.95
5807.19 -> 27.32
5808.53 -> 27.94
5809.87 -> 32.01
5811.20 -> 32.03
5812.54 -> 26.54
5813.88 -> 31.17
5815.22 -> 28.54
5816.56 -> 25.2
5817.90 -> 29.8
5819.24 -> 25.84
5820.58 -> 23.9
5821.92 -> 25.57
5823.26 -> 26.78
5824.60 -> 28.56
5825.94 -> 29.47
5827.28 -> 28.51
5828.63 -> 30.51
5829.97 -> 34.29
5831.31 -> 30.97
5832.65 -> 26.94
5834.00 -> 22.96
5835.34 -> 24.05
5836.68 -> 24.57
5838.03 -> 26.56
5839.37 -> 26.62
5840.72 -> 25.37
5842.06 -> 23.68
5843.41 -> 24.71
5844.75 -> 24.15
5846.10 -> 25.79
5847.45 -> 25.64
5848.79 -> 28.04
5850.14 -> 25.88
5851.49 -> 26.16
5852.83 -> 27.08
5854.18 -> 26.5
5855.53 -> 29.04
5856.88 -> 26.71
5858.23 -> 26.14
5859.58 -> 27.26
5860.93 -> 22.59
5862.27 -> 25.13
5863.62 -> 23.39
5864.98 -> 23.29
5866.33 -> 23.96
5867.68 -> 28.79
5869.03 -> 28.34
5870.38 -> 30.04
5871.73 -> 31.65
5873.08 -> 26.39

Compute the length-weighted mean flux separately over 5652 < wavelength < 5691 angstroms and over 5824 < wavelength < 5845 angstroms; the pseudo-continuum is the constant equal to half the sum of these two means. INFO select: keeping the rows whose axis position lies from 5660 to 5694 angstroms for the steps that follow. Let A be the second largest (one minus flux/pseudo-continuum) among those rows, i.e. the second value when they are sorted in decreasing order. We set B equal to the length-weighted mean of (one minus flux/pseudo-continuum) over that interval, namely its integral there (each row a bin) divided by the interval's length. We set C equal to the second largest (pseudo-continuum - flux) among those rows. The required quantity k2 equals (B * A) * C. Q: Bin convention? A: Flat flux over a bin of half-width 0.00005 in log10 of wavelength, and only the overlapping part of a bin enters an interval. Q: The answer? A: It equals 0.000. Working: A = 0.17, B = 0.00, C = 4.6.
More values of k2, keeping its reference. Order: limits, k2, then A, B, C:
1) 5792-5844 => -0.010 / 0.12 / -0.02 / 3.3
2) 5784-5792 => 0.000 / 0.04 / 0.00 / 1.2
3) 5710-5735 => 0.000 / 0.07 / 0.00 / 1.9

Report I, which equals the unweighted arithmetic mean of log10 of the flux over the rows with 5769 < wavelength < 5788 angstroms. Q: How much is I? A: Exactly 1.44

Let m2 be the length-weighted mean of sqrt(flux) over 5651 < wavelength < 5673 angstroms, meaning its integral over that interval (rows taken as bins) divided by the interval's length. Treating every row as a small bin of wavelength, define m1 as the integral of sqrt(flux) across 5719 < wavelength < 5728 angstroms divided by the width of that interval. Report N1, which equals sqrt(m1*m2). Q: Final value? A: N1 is 5.17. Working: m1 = 5.22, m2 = 5.12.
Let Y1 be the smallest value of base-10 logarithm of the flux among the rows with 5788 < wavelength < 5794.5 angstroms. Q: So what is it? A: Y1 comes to 1.41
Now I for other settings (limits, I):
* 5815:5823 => 1.42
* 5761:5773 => 1.44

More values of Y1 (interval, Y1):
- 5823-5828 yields 1.43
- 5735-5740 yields 1.30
